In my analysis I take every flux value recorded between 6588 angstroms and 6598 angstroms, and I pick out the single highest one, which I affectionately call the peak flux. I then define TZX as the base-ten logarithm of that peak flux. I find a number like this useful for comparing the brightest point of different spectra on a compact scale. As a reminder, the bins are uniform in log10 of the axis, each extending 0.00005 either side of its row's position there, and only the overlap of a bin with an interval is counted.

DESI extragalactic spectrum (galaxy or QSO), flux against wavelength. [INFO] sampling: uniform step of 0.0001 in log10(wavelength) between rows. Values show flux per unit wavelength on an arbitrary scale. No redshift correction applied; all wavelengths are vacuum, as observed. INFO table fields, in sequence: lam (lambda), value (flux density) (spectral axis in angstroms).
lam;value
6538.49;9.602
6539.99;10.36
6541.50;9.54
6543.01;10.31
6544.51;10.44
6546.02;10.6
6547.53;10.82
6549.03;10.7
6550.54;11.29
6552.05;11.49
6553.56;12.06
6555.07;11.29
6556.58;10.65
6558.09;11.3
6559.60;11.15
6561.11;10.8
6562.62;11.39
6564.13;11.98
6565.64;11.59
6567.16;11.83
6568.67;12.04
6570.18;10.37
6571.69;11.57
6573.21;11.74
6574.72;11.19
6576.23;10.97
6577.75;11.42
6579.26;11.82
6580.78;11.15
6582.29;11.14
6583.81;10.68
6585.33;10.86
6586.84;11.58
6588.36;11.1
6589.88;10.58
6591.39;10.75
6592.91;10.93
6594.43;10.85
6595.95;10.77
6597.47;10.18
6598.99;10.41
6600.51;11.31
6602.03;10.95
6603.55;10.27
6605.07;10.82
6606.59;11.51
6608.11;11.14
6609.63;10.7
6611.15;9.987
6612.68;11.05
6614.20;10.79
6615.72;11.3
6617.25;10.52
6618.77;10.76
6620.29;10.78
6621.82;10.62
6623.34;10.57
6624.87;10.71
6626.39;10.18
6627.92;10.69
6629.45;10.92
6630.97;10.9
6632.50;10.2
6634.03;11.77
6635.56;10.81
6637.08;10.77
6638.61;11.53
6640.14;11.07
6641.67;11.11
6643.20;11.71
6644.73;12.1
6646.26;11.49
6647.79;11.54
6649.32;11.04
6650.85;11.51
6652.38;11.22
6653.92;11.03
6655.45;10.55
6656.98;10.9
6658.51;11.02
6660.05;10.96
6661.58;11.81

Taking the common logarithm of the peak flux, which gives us 1.05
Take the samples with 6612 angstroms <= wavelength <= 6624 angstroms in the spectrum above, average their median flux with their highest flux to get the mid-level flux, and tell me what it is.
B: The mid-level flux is 11.0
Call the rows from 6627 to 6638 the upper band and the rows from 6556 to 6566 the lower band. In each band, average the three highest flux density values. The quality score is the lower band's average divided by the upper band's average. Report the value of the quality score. 1.04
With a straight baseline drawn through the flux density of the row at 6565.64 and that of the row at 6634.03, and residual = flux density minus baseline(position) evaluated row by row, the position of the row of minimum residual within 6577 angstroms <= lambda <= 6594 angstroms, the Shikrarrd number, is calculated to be 6589.88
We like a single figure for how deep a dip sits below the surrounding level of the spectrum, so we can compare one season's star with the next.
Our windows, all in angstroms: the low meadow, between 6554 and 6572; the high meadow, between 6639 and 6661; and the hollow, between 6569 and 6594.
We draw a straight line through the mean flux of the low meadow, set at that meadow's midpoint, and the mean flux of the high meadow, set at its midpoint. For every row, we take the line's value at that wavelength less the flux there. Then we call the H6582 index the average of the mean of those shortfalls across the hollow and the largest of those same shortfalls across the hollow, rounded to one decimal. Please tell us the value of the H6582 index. 0.6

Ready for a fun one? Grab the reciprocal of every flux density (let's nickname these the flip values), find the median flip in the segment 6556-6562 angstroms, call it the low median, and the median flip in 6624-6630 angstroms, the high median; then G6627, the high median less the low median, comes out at 0.0023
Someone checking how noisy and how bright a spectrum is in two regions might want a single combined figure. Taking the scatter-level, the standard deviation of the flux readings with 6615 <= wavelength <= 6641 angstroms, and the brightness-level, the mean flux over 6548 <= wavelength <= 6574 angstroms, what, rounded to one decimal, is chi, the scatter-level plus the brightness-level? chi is 11.8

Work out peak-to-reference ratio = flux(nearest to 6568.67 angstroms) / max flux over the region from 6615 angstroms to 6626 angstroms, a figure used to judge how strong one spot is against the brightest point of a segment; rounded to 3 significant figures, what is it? 1.07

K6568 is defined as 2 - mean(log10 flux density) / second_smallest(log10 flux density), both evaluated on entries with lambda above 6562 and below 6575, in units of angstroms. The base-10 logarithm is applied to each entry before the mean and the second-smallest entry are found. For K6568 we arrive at 0.988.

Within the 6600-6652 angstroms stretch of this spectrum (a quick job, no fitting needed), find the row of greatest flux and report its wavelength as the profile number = 6644.73 angstroms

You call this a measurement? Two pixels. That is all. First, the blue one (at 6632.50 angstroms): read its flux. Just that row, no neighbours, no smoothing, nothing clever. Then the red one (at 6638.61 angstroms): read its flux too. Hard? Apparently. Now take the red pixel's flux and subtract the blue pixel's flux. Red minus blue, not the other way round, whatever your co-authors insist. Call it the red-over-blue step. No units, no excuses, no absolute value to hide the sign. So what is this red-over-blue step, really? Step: 1.3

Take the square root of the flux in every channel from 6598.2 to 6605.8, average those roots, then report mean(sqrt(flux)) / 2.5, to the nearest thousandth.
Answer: 1.311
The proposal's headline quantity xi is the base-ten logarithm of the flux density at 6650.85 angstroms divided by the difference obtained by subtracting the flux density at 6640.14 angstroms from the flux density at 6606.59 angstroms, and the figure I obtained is 1.42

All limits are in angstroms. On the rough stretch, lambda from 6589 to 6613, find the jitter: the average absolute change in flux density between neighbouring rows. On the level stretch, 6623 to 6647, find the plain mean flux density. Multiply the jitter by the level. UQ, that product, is 5.22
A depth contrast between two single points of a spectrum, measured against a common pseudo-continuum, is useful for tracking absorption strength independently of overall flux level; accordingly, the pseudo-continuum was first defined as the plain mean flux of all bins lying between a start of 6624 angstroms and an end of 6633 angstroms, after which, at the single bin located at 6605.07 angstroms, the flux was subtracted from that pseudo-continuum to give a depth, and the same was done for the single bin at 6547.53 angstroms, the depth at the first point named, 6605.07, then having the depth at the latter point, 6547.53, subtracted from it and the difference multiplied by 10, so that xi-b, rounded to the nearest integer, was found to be 0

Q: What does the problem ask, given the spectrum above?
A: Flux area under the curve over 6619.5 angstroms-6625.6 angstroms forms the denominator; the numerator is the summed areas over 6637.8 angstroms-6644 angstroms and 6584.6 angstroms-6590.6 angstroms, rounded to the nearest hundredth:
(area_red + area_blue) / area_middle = 2.10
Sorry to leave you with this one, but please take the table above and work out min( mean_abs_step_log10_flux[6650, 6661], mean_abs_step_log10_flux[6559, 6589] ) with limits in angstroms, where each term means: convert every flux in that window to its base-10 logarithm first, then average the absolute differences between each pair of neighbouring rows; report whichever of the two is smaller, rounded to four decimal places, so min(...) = 0.0099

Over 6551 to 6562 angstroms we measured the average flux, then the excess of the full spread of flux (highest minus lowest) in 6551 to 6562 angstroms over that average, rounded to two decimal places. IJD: -9.84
